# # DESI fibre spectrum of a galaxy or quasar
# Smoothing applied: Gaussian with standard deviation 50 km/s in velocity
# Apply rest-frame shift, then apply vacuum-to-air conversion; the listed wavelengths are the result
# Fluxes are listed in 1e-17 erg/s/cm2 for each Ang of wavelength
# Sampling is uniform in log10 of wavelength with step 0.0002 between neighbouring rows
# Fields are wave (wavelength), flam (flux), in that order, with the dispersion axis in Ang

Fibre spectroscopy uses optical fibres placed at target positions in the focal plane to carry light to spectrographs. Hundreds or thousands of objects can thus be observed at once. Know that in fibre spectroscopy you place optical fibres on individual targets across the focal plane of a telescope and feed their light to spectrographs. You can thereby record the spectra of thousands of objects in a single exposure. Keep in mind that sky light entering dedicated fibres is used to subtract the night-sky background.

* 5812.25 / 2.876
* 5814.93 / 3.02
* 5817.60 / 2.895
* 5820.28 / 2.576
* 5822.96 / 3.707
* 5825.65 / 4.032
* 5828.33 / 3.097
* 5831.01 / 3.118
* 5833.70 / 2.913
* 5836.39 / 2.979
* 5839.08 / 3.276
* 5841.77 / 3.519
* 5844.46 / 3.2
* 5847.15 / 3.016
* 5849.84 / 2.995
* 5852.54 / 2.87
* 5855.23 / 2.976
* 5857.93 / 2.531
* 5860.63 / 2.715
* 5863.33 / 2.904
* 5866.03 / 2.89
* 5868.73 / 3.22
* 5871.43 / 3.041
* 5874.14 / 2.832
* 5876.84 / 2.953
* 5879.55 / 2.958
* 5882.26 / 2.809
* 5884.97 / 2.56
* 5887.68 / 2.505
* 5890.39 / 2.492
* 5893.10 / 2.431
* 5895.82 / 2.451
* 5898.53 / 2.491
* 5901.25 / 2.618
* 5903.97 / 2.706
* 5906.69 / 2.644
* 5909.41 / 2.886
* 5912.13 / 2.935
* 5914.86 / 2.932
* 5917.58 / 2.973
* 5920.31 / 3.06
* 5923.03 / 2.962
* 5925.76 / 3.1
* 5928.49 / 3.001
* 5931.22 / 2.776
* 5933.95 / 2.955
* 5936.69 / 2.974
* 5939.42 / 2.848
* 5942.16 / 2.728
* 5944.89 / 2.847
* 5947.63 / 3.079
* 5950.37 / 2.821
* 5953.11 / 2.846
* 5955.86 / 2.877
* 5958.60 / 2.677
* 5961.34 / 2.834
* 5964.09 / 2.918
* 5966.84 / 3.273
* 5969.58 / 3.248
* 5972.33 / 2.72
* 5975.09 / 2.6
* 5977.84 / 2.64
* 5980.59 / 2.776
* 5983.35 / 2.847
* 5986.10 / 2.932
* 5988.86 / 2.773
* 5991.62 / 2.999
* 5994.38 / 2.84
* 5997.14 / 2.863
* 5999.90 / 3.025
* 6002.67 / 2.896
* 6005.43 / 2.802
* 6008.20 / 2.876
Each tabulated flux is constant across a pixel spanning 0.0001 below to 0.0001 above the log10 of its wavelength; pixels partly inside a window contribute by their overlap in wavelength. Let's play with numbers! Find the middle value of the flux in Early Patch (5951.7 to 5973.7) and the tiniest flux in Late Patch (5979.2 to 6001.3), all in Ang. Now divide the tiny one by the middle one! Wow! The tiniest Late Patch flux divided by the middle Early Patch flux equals 0.97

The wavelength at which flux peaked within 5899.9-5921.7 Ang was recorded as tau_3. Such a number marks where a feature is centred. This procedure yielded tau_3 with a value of 5920.31 Ang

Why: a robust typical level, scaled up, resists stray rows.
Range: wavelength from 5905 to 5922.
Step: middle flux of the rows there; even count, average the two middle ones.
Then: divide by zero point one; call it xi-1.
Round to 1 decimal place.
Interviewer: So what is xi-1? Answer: 29.3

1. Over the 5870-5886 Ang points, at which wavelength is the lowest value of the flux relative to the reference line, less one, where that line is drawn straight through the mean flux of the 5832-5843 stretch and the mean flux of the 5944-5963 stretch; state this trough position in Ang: 5884.97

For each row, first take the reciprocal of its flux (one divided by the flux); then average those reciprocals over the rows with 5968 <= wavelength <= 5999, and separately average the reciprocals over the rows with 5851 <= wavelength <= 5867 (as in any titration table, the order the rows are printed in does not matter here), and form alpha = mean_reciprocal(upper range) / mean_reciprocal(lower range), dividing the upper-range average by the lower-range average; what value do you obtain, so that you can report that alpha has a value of 0.99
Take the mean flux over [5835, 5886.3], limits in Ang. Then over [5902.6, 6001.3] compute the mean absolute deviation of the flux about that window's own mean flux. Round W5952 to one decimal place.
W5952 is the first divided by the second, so 24.4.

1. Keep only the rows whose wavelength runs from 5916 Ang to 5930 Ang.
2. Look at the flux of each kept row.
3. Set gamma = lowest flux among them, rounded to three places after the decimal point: 2.962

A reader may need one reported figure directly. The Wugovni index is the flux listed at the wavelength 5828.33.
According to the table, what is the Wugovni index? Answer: 3.097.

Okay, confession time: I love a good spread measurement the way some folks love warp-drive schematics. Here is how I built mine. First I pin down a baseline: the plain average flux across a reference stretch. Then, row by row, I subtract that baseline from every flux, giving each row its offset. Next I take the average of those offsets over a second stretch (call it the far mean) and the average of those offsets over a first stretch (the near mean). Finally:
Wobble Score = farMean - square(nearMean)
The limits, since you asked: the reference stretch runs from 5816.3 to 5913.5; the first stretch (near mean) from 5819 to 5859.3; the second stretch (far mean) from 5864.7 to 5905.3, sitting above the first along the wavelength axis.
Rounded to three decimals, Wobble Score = -0.223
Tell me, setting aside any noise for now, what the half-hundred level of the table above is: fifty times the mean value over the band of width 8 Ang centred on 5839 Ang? 163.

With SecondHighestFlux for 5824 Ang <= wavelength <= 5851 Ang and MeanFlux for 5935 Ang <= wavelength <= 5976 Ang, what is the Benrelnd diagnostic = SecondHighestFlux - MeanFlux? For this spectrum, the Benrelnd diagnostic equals 0.63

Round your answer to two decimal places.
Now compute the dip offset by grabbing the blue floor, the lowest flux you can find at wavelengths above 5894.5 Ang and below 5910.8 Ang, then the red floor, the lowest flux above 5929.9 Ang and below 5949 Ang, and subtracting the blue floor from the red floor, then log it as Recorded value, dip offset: 0.28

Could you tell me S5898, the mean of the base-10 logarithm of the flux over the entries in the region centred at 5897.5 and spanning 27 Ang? 0.411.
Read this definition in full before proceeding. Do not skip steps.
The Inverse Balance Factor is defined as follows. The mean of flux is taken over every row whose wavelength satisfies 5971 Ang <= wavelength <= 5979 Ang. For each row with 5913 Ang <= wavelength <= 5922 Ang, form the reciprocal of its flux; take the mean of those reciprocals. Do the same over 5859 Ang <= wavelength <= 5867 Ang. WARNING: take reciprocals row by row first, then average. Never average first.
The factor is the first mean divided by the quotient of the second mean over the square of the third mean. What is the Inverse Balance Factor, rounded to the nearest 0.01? 0.99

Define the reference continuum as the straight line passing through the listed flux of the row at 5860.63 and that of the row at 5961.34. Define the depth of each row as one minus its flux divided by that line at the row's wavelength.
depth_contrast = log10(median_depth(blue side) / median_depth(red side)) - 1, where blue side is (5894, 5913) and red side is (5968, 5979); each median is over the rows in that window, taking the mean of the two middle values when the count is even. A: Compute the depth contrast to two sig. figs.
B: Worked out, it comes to -1.1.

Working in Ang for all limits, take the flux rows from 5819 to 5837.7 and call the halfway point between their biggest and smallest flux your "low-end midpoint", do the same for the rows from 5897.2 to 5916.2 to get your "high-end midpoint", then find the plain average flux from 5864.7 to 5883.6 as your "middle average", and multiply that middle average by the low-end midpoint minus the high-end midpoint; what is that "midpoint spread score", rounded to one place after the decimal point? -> 1.7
